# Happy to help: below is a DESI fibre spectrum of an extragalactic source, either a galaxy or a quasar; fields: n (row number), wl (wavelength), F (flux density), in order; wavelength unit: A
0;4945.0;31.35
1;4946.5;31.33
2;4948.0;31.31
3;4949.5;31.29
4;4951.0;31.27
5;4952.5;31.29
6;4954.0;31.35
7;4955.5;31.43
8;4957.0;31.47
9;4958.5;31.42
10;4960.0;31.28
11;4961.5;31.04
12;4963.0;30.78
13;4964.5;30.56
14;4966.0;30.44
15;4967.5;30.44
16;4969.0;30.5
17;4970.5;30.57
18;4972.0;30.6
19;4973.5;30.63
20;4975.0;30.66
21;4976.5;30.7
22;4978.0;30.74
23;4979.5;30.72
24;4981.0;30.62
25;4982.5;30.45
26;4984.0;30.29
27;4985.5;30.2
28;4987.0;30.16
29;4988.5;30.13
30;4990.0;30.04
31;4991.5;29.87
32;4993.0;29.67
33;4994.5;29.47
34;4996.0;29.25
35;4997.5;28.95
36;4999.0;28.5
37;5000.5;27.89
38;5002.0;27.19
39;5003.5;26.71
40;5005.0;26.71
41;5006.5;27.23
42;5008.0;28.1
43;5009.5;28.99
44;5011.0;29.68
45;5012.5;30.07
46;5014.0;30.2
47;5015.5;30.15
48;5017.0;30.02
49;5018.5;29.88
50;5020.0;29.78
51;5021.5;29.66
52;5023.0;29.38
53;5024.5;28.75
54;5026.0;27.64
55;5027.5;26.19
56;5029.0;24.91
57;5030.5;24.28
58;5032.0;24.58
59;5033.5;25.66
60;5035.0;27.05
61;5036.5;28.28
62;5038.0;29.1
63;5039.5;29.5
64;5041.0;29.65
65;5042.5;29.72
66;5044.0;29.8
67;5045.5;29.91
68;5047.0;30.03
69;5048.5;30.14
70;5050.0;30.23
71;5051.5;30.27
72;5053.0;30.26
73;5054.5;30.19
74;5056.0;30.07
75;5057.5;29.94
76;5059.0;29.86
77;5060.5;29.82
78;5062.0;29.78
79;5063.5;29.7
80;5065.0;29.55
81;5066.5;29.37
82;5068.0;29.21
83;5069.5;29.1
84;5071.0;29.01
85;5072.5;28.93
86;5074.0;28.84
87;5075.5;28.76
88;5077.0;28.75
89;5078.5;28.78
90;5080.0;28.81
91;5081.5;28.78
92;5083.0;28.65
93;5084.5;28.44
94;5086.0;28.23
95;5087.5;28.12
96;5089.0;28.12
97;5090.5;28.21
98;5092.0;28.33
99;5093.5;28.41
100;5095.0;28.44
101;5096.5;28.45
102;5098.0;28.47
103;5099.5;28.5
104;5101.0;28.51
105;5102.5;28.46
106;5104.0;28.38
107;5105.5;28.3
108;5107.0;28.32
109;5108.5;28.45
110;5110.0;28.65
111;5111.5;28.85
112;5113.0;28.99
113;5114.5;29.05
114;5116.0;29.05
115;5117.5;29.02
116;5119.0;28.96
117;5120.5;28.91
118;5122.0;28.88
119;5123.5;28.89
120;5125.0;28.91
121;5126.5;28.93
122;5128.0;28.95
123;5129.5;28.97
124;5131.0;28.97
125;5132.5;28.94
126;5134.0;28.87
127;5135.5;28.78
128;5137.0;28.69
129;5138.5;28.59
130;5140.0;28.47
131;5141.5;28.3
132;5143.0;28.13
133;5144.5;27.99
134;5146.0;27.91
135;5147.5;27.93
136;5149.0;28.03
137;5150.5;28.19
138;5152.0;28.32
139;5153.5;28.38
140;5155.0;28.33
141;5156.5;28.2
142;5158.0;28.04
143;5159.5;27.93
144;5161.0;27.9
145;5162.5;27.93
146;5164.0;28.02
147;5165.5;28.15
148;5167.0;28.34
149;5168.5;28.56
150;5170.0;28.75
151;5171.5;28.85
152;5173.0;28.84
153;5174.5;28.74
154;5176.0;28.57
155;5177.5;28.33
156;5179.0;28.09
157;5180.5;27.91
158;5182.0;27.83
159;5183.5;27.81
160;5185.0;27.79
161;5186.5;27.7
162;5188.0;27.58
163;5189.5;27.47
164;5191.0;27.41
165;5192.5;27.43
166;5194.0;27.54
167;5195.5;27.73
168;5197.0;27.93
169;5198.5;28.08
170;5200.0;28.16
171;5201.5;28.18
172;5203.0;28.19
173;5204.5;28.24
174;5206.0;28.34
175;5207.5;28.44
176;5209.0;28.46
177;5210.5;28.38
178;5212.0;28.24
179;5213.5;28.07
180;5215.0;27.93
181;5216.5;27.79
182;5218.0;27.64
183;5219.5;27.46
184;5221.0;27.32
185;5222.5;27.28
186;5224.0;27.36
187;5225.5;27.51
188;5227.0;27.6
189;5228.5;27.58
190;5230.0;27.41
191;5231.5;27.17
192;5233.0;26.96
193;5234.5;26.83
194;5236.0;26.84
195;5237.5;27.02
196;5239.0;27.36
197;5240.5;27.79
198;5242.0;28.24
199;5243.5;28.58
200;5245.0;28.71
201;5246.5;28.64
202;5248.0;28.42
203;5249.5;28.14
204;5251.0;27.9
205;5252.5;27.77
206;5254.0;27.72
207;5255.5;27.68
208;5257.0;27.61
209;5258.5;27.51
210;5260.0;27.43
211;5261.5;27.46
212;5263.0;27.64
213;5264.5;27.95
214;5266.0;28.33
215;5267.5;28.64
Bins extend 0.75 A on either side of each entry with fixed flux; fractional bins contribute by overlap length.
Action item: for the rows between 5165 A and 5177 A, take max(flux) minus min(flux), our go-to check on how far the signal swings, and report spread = 0.7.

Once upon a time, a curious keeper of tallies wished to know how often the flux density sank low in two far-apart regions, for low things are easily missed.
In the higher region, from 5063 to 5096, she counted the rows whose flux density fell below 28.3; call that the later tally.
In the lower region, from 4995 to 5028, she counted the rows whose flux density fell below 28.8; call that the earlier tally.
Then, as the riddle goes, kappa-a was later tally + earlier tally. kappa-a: 14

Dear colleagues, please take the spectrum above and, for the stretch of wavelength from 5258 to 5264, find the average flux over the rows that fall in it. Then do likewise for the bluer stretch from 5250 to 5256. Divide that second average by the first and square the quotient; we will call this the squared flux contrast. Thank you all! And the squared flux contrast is 1.019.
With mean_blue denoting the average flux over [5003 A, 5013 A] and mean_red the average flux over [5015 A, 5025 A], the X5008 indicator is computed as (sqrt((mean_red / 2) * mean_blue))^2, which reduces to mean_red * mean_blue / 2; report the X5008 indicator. 418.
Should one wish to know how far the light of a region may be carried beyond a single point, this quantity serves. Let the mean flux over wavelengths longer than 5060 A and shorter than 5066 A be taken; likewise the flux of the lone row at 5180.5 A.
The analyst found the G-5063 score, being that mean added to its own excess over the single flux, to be 31.5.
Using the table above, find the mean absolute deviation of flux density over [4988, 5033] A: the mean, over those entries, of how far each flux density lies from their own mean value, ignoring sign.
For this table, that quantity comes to 1.44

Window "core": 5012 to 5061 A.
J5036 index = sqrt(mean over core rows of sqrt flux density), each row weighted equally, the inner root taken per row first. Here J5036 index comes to 2.32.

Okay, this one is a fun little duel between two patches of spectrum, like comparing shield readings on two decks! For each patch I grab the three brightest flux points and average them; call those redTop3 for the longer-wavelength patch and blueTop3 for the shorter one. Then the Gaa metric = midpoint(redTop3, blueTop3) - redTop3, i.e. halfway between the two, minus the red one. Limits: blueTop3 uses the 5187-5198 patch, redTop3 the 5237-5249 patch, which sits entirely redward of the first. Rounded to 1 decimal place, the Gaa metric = -0.4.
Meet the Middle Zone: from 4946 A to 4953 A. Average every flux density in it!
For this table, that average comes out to 31.3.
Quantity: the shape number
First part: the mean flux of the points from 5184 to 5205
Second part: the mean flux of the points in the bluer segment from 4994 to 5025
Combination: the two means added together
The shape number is 56.7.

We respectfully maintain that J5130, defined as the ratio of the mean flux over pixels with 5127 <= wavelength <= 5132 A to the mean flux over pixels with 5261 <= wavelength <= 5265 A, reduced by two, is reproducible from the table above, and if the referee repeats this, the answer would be -0.95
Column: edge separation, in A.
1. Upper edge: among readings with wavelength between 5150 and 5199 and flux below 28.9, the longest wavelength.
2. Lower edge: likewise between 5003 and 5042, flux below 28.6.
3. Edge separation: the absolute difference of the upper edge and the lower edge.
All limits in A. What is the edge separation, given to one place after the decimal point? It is 162.0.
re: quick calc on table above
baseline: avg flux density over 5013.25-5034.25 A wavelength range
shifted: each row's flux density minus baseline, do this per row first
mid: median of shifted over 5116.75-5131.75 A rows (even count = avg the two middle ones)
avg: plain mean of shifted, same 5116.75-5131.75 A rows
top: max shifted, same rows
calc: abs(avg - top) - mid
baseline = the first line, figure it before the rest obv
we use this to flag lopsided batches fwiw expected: -0.9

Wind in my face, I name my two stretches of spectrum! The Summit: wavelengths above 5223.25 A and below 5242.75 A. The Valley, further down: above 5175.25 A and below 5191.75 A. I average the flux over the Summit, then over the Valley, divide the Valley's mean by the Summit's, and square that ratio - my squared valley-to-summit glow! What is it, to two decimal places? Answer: 1.04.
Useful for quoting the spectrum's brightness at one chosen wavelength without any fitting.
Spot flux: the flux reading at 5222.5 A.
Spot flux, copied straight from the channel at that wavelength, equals 27.28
